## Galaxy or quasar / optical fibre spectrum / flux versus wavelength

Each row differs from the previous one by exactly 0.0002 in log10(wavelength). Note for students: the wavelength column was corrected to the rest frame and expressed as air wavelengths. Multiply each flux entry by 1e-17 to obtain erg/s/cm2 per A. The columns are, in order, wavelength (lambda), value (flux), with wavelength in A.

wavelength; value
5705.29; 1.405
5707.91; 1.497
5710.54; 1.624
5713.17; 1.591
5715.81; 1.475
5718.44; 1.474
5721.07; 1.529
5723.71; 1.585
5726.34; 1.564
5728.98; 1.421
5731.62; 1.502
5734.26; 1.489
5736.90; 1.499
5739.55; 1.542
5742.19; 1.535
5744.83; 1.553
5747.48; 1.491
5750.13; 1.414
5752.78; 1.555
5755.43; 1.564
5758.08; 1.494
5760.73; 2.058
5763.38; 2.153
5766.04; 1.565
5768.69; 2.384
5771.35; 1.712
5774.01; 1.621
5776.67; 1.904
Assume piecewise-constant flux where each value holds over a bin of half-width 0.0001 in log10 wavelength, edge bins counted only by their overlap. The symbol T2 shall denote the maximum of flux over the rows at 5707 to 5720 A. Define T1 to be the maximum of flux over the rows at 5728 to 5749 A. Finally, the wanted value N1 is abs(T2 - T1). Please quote 0.07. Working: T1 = 1.553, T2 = 1.624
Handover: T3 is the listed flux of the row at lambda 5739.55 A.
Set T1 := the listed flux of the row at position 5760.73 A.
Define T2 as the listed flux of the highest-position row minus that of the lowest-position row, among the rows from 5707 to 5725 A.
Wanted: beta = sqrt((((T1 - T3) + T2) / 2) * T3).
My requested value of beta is 0.68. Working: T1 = 2.058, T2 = 0.09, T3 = 1.542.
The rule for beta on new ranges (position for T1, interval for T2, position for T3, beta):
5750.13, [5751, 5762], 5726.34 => 0.53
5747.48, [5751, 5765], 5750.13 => 0.69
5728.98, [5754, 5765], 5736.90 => 0.62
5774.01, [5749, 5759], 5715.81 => 0.41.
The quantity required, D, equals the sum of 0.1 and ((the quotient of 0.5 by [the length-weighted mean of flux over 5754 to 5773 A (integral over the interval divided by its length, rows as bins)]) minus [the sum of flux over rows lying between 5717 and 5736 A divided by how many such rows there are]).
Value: -1.14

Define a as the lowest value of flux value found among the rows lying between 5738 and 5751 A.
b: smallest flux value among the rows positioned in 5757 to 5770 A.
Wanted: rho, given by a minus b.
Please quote -0.080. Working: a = 1.414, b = 1.494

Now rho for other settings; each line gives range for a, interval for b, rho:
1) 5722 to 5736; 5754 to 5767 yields -0.073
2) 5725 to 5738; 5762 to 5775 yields -0.144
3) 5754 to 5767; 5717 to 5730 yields 0.073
